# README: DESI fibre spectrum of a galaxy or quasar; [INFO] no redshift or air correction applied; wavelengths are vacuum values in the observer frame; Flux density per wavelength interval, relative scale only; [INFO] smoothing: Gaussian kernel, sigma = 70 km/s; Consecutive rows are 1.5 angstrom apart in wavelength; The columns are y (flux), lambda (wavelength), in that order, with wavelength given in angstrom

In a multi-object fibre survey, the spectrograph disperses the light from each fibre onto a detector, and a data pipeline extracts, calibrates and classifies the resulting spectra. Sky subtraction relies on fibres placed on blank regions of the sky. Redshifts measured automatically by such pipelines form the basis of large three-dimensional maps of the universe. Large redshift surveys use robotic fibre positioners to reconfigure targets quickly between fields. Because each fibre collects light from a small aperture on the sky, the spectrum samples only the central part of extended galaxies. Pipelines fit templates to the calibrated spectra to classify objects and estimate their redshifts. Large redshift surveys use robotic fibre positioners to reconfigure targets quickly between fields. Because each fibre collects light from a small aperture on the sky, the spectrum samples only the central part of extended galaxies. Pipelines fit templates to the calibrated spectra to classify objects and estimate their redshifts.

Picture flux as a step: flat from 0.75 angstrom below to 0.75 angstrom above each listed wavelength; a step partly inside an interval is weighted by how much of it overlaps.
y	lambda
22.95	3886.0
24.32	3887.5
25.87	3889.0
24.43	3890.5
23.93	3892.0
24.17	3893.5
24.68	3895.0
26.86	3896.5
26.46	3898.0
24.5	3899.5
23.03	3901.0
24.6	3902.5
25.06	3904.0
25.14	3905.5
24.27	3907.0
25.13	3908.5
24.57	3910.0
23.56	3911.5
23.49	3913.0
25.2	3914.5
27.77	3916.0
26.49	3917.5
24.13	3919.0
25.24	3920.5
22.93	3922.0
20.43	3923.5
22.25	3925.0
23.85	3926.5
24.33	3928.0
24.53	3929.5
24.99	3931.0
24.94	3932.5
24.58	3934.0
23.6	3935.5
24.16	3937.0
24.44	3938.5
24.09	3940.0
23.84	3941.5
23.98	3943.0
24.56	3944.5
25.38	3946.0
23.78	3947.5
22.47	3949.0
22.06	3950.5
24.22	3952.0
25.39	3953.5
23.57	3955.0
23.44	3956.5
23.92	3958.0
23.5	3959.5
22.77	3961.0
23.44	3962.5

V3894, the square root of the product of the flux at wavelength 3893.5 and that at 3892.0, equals 24.0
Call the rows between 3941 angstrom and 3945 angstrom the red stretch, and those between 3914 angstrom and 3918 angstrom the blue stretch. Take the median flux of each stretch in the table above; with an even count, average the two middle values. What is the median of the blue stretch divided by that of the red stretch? 1.105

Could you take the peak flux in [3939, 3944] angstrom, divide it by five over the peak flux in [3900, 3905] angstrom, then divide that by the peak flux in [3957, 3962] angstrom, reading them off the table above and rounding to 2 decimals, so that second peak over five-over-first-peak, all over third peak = 5.05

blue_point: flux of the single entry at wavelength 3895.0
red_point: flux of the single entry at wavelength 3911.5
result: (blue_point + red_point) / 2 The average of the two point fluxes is 24.12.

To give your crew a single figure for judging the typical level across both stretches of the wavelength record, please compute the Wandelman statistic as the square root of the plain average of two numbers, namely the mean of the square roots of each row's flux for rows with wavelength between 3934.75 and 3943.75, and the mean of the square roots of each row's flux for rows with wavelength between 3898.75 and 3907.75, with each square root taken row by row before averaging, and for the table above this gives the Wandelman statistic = 2.218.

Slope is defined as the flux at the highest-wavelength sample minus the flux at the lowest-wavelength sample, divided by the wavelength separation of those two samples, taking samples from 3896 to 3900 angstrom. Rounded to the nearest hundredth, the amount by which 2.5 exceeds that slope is 3.29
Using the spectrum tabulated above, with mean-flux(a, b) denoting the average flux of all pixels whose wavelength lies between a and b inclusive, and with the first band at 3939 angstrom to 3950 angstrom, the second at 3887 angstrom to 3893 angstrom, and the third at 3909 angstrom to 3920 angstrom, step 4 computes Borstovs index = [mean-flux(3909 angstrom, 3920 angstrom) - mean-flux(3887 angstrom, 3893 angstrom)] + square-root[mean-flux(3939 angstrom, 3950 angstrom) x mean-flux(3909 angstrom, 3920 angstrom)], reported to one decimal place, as 24.9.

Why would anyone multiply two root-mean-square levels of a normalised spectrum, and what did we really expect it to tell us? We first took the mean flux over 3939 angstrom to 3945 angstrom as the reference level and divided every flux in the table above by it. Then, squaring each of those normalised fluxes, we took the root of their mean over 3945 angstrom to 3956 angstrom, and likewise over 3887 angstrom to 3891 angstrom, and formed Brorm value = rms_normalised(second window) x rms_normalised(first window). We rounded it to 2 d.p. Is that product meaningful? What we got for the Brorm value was 1.02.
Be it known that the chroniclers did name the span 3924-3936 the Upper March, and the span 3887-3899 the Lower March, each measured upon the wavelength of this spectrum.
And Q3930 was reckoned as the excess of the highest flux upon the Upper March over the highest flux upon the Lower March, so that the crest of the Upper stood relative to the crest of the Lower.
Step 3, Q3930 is -1.9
